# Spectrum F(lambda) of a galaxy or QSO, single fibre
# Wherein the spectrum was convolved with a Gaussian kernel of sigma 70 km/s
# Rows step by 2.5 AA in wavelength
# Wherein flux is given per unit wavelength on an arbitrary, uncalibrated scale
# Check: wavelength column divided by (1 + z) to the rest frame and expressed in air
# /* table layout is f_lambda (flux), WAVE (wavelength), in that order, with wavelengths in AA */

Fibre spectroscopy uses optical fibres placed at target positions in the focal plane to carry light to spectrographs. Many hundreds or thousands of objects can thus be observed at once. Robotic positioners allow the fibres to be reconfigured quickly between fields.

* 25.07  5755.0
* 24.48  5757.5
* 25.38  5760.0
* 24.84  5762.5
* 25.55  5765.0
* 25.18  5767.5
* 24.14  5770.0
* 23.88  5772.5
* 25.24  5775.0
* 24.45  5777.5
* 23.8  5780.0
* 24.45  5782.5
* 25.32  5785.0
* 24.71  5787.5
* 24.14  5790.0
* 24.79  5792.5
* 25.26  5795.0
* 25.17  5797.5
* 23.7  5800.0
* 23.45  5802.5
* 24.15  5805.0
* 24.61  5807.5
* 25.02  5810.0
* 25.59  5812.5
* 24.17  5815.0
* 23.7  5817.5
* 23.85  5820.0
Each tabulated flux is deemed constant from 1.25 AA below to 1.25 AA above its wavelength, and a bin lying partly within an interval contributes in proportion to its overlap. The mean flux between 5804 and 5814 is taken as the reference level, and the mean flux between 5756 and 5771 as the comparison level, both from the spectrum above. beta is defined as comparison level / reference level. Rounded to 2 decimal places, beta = 1.00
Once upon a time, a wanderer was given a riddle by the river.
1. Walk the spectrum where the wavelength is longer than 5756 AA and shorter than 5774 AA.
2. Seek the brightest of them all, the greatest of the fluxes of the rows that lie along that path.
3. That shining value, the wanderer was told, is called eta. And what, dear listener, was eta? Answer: 25.55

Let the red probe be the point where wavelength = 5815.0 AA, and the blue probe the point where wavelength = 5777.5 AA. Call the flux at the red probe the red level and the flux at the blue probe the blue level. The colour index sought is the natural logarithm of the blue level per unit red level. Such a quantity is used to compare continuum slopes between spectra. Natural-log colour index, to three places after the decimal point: 0.012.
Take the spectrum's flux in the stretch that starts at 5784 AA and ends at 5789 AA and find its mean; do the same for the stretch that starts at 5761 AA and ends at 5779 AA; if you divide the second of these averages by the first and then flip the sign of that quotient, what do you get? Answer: -0.99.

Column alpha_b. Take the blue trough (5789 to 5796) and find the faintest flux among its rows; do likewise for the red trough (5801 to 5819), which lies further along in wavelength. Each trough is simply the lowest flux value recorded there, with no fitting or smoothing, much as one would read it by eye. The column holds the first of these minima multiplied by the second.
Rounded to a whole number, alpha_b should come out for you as 566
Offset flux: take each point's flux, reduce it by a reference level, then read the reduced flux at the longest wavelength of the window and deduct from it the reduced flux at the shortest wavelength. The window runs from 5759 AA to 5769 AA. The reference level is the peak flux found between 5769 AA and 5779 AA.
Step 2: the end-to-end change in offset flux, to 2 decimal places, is -0.20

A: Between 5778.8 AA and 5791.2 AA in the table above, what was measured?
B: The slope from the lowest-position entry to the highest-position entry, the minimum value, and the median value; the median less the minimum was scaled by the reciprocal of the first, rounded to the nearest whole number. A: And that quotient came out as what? 19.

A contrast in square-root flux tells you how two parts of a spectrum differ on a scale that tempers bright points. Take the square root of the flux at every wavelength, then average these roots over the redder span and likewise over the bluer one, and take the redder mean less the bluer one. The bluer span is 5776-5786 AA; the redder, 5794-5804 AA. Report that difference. -0.01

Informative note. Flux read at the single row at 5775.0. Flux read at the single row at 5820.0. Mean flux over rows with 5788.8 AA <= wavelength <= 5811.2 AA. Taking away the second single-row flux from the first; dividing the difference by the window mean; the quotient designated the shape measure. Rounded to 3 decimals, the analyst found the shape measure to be 0.057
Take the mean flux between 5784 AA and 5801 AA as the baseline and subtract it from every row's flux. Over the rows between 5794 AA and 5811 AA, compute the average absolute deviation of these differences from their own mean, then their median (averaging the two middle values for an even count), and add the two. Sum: 0.49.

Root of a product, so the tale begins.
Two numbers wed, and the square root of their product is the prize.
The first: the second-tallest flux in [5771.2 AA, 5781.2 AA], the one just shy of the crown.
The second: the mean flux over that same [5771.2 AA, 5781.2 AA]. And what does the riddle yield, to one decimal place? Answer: 24.4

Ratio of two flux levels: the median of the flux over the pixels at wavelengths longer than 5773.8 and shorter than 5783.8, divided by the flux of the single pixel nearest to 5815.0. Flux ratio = 1.012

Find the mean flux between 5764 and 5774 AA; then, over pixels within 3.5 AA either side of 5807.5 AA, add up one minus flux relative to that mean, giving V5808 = 0.011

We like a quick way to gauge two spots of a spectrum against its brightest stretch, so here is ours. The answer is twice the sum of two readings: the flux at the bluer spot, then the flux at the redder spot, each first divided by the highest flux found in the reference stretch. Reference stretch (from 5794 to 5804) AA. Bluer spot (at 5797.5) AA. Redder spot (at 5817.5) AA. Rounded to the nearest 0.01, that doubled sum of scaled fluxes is 3.87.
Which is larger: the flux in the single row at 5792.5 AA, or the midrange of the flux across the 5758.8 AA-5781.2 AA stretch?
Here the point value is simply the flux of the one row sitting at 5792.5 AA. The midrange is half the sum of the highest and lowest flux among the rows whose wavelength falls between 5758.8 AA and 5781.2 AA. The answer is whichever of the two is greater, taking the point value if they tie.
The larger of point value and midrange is 24.79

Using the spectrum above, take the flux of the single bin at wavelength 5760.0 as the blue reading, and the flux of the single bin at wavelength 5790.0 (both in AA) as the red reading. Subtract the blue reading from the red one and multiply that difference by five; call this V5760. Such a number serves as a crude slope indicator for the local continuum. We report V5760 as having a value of -6.2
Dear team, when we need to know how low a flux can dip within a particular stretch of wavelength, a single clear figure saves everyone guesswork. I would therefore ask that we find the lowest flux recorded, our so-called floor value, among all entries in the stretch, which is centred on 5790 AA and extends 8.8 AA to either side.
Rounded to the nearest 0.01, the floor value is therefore 24.14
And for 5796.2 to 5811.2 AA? 23.45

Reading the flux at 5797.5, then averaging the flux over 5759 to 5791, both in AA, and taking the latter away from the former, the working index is 0.47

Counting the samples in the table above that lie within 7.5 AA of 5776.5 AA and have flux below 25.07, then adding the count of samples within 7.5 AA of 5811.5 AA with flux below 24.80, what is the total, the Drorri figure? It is 9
